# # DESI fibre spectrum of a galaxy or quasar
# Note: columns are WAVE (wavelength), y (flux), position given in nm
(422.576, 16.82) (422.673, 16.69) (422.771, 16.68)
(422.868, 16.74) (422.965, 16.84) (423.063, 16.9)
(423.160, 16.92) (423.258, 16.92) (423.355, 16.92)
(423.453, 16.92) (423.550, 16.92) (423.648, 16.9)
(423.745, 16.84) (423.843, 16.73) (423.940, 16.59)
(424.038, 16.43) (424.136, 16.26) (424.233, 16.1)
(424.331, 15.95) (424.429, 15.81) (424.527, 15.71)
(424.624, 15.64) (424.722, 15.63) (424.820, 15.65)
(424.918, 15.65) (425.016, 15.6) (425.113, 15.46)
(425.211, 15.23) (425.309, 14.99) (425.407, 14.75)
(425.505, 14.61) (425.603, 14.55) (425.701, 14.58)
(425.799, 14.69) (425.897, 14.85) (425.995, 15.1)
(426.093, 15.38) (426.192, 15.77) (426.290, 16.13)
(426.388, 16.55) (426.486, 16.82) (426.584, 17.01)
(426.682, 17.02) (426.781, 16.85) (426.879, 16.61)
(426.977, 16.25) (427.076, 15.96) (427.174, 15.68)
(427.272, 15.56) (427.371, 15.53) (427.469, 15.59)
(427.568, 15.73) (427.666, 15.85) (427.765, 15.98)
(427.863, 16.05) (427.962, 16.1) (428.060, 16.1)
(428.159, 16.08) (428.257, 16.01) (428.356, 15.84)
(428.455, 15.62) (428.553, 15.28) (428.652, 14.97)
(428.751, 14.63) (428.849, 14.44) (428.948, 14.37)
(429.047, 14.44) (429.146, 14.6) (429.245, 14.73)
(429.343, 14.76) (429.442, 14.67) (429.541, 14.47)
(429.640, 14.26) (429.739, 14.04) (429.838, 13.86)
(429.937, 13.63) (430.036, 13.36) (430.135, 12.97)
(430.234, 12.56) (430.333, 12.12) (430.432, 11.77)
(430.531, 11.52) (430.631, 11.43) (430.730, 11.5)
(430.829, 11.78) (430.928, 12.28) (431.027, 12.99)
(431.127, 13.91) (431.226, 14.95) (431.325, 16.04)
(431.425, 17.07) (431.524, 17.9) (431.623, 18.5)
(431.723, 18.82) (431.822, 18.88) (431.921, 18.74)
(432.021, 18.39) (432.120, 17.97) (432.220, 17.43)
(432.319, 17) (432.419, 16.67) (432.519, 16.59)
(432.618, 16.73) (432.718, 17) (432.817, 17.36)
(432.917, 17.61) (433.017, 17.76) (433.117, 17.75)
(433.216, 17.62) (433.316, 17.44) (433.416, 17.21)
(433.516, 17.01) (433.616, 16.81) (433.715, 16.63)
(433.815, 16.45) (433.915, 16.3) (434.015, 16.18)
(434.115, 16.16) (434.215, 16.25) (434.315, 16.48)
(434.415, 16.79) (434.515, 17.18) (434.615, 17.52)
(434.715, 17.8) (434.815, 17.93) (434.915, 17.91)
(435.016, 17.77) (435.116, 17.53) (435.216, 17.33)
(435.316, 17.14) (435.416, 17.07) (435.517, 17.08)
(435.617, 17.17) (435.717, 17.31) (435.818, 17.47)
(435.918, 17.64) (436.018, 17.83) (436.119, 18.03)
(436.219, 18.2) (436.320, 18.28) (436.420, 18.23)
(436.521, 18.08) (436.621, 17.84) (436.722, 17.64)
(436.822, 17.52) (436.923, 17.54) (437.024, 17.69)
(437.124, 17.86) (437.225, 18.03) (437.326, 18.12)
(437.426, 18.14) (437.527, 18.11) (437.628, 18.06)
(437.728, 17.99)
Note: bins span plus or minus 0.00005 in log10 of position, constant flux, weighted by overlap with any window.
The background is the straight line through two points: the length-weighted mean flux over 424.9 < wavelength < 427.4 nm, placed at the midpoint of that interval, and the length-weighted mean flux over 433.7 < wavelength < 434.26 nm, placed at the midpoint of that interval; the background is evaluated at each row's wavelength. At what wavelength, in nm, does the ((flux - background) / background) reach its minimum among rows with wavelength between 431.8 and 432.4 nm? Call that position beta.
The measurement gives 432.319 nm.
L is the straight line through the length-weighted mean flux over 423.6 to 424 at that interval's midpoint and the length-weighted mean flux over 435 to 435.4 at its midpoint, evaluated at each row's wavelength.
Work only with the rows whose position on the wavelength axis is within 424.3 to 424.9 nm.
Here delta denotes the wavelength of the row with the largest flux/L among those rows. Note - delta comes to 424.331 nm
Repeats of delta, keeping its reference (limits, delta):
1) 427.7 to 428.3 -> 427.962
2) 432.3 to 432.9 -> 432.817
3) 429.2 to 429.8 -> 429.343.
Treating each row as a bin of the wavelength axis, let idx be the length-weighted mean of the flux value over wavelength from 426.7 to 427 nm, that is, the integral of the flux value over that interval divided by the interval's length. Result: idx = 16.6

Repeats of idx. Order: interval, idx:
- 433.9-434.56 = 16.5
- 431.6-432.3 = 18.3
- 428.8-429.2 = 14.4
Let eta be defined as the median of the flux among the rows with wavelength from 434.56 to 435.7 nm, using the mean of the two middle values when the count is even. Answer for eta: 17.5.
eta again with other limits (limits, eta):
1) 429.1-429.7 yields 14.6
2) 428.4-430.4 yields 14.4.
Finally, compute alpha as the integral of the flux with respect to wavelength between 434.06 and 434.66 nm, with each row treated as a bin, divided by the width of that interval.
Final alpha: 16.7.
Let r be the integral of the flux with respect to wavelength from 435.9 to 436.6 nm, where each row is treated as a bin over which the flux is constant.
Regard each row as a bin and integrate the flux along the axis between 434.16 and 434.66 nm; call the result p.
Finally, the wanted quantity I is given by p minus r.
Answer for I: -4.2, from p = 8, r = 12.6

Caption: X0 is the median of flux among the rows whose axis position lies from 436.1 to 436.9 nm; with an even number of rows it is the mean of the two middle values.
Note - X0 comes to 18.1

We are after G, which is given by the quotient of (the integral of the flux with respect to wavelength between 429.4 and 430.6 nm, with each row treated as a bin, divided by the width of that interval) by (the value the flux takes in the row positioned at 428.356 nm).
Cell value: 0.8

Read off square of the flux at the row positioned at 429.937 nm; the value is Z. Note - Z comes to 186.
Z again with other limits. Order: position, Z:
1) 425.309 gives 225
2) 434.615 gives 307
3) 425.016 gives 243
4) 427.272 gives 242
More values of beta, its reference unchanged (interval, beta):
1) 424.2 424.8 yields 424.722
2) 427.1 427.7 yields 427.371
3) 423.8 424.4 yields 424.331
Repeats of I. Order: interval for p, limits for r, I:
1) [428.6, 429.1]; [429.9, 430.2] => 3.3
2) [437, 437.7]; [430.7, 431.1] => 7.7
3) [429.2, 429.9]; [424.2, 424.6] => 3.7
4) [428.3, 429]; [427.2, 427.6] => 4.3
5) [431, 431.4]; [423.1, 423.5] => -0.9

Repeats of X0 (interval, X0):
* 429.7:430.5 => 13.2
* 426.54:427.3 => 16.4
